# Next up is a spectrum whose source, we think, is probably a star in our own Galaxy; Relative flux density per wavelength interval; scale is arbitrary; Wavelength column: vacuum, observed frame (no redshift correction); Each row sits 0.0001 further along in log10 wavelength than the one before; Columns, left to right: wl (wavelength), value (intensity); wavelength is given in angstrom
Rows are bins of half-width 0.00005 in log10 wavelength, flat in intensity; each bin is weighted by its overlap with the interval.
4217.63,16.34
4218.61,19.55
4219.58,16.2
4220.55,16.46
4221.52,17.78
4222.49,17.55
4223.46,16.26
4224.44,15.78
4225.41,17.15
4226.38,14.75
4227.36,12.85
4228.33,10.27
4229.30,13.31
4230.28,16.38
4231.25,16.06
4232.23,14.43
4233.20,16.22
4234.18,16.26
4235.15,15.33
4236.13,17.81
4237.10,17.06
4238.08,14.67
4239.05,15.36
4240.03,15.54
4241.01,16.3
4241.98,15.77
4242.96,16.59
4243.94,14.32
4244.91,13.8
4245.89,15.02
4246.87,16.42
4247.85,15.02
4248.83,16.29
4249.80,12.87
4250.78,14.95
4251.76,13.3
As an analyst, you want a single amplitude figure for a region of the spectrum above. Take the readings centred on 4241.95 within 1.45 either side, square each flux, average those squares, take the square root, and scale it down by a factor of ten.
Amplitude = 1.62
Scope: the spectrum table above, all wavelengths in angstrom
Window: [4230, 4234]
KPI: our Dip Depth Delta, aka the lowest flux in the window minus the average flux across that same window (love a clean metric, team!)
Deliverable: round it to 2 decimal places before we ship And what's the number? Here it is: -1.34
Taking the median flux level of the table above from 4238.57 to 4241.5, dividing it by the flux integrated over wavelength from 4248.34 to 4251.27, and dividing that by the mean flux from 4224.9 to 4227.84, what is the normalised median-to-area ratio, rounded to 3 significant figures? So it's 0.0241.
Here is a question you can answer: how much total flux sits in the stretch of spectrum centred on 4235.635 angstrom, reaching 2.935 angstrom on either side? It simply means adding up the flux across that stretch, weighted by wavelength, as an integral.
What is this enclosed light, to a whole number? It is 95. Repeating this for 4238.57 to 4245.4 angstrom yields 105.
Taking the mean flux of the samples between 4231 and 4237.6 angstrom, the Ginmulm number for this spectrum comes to 16.2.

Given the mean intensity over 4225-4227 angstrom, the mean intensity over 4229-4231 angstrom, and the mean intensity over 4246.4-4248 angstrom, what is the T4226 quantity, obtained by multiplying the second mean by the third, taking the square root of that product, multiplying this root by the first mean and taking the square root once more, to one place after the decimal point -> 15.6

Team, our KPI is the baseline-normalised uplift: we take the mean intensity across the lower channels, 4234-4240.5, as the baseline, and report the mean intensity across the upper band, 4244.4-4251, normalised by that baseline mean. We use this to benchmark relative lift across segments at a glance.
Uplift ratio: 0.93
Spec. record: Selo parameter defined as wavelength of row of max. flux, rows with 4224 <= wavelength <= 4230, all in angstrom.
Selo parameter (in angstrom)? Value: 4225.41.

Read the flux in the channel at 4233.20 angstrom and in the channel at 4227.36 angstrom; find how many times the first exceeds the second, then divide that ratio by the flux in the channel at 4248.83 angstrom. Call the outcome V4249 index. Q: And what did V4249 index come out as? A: 0.077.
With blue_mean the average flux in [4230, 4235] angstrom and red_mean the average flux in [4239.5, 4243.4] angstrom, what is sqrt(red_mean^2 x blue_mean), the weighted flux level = 64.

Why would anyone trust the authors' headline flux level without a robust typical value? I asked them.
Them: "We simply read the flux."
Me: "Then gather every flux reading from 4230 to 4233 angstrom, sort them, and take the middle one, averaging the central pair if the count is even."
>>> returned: 16.1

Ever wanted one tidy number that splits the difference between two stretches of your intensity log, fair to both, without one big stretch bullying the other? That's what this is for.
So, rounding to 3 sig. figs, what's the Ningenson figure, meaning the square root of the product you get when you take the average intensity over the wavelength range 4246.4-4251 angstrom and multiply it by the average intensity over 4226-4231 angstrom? 14.3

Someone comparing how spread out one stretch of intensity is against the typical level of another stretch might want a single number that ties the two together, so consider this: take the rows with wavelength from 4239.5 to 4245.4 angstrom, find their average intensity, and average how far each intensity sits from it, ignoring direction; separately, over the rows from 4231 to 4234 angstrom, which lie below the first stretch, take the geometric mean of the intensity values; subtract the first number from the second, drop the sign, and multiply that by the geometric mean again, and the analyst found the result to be 228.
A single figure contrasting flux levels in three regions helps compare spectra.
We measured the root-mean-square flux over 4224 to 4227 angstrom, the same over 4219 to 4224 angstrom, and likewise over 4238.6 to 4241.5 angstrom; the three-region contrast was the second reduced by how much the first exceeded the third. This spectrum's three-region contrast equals 16.7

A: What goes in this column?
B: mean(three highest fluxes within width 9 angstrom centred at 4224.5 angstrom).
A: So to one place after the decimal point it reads 17.5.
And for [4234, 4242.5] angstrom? 17.1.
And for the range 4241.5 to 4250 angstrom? 16.4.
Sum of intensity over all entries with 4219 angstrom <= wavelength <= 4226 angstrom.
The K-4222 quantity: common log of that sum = 2.1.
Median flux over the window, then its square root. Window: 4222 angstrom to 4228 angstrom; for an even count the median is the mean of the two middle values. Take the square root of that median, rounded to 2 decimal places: 4.00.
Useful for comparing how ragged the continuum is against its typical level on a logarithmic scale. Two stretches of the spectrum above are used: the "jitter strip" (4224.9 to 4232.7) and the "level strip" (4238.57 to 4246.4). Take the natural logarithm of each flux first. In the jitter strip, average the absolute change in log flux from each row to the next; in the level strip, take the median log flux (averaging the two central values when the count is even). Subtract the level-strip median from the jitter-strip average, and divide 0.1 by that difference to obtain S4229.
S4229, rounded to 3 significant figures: -0.0388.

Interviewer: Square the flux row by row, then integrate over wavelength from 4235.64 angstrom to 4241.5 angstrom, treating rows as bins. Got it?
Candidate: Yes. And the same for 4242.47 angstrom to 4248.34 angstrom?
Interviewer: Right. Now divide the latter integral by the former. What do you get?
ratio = 0.89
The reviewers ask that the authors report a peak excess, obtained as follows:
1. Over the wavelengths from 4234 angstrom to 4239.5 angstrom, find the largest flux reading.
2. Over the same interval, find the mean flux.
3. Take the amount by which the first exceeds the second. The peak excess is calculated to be 1.7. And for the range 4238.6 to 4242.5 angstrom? 0.6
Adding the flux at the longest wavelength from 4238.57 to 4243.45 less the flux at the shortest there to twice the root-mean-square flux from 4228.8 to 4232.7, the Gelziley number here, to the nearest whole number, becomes 31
